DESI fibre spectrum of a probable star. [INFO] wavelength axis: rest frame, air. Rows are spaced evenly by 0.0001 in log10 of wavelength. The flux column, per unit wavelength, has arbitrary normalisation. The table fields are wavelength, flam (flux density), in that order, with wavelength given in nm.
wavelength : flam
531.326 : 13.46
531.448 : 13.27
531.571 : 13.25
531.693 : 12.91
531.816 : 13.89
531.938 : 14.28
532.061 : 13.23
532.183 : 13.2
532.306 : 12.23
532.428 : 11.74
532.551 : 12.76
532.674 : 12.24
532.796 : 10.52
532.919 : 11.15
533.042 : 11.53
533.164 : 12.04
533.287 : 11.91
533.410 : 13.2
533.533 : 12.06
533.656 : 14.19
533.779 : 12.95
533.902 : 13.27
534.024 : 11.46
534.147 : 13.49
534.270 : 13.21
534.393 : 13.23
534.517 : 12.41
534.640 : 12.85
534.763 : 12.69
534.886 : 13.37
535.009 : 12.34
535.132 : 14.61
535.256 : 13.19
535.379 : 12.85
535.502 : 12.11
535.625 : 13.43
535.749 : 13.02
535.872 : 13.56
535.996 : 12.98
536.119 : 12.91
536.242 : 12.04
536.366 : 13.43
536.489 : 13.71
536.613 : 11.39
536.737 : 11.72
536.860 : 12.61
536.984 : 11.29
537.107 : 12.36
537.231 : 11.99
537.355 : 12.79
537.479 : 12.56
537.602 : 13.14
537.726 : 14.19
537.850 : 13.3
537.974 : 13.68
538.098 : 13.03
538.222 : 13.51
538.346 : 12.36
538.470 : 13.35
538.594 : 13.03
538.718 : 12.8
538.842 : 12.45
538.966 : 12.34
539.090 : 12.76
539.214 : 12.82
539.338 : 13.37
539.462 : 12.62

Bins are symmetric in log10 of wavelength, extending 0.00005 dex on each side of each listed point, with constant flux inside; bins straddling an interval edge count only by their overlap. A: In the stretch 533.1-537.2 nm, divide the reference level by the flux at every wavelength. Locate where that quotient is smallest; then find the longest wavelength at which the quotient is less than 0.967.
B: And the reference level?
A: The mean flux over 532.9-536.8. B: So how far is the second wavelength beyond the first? 1.36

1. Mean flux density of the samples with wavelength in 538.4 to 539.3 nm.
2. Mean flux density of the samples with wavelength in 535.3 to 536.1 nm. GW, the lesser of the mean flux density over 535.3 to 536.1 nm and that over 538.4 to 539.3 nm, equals 12.8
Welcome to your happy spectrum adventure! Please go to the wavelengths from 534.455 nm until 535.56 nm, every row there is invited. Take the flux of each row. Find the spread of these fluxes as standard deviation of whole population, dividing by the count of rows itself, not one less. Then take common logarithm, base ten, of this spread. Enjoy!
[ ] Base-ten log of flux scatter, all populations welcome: -0.15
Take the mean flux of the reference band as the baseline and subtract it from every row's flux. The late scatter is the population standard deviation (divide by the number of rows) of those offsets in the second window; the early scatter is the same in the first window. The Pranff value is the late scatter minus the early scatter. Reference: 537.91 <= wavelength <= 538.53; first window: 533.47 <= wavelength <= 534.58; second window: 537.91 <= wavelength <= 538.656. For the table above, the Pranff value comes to -0.34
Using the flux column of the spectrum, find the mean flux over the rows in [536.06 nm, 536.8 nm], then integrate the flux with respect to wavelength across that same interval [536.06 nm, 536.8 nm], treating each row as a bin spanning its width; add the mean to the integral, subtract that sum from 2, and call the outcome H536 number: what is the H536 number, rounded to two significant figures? -20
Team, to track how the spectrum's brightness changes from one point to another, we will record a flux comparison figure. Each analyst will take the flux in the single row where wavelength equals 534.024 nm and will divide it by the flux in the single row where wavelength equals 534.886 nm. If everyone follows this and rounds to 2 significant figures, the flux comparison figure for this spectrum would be 0.86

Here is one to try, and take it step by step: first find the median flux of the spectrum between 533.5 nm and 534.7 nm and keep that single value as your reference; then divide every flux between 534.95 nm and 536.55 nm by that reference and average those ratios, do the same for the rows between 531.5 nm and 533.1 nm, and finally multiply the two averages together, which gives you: 0.96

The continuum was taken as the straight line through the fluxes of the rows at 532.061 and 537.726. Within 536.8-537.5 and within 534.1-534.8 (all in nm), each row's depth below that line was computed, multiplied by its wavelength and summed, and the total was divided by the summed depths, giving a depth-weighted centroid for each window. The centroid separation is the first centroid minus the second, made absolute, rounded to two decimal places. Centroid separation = 2.59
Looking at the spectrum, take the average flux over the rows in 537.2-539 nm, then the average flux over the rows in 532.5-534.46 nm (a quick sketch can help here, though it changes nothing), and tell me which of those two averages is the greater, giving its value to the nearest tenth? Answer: 13.0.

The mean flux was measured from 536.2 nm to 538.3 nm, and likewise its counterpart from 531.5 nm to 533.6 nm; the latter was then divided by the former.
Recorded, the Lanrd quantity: 0.98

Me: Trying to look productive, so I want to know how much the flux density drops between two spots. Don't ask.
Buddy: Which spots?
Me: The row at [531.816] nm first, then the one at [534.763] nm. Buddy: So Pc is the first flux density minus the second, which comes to 1.2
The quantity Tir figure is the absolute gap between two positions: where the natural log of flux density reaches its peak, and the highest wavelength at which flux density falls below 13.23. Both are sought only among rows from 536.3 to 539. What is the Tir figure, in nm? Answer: 1.24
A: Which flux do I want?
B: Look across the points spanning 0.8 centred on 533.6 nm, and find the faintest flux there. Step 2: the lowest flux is 11.91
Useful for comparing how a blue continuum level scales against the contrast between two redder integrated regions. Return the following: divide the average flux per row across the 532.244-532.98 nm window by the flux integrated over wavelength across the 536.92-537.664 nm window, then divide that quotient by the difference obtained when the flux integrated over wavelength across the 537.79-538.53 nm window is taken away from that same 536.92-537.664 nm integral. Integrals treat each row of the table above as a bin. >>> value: -2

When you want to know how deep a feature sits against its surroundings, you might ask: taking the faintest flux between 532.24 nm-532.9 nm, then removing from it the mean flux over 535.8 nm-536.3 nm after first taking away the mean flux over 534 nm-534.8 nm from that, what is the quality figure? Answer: 10.4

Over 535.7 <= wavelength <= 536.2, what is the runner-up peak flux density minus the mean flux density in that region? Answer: -0.1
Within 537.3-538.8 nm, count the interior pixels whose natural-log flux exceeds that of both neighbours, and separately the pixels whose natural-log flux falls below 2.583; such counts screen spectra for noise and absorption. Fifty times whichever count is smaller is 200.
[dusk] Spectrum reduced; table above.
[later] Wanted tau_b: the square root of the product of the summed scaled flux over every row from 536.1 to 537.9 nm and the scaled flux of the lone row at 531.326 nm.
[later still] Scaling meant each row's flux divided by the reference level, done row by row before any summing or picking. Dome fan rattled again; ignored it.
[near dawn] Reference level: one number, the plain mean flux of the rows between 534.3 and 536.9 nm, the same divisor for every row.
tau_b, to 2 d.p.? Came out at 3.92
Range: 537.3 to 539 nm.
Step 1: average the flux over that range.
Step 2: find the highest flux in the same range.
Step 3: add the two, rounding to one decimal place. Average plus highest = 27.2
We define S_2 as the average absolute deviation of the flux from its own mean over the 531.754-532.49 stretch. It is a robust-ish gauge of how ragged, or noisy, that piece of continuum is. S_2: 0.74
